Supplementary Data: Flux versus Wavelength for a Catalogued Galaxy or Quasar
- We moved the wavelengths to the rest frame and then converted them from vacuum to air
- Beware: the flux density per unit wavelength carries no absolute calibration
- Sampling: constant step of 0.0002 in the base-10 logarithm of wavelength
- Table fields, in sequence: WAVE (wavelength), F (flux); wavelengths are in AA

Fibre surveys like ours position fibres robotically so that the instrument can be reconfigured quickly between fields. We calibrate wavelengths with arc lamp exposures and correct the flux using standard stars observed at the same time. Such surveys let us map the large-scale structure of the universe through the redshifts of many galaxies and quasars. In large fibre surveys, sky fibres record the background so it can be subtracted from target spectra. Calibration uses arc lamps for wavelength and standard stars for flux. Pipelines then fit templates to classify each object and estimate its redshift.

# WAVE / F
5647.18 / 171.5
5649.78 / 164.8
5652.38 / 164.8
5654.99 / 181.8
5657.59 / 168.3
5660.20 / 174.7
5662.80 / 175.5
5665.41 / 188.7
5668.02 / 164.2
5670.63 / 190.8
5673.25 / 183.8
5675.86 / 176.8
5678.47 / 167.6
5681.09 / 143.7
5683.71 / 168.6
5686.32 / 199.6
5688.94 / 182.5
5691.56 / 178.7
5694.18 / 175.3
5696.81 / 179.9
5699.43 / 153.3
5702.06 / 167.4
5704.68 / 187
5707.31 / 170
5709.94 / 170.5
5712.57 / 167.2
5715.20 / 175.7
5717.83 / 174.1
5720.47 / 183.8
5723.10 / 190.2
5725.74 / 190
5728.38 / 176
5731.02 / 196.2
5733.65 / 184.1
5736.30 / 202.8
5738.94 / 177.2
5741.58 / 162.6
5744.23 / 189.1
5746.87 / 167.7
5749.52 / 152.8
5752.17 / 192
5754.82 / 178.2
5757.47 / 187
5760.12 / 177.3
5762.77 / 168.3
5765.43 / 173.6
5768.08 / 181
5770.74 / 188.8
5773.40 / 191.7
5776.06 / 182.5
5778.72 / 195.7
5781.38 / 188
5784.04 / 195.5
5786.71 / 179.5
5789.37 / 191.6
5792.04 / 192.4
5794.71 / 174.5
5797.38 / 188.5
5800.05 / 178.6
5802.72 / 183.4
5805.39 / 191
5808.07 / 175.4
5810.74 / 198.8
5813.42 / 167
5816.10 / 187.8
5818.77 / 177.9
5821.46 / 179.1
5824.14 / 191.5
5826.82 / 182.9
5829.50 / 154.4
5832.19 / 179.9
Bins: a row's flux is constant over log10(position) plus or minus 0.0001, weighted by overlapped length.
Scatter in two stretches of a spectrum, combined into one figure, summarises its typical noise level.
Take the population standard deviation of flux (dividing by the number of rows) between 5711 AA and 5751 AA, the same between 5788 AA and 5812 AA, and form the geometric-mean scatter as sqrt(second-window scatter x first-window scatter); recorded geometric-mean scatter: 10.2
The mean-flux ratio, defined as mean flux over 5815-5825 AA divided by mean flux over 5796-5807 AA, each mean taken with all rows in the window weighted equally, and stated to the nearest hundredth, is 0.99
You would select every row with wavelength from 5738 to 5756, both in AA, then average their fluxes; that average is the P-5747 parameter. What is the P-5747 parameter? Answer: 174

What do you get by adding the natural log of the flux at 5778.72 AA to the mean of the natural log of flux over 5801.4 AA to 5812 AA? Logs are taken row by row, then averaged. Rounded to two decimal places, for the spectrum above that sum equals 10.51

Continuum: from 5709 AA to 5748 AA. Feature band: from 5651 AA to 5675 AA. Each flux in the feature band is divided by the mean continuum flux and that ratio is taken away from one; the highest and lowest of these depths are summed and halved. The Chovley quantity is 0.017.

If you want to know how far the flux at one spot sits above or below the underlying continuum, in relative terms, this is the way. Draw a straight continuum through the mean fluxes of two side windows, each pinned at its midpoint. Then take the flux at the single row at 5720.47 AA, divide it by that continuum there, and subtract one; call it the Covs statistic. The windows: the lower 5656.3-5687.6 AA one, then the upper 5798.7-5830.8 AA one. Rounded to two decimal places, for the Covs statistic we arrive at 0.04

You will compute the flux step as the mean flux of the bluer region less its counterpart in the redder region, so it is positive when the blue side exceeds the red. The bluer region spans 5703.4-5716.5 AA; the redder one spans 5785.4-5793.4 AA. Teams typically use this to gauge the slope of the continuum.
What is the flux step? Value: -13.8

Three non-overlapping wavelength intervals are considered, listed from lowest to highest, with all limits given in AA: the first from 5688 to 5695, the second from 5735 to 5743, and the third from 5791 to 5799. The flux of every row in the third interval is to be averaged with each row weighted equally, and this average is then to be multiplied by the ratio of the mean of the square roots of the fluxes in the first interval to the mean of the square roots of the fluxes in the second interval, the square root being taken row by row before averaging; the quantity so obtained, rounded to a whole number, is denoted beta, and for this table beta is 184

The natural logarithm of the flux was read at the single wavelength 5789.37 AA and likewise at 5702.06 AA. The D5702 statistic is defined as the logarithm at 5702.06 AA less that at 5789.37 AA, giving -0.14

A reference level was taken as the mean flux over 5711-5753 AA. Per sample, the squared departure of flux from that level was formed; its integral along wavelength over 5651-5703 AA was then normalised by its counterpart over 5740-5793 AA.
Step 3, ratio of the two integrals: 1.4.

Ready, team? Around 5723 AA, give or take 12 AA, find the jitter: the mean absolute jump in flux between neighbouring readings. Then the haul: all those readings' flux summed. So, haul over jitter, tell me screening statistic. 180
